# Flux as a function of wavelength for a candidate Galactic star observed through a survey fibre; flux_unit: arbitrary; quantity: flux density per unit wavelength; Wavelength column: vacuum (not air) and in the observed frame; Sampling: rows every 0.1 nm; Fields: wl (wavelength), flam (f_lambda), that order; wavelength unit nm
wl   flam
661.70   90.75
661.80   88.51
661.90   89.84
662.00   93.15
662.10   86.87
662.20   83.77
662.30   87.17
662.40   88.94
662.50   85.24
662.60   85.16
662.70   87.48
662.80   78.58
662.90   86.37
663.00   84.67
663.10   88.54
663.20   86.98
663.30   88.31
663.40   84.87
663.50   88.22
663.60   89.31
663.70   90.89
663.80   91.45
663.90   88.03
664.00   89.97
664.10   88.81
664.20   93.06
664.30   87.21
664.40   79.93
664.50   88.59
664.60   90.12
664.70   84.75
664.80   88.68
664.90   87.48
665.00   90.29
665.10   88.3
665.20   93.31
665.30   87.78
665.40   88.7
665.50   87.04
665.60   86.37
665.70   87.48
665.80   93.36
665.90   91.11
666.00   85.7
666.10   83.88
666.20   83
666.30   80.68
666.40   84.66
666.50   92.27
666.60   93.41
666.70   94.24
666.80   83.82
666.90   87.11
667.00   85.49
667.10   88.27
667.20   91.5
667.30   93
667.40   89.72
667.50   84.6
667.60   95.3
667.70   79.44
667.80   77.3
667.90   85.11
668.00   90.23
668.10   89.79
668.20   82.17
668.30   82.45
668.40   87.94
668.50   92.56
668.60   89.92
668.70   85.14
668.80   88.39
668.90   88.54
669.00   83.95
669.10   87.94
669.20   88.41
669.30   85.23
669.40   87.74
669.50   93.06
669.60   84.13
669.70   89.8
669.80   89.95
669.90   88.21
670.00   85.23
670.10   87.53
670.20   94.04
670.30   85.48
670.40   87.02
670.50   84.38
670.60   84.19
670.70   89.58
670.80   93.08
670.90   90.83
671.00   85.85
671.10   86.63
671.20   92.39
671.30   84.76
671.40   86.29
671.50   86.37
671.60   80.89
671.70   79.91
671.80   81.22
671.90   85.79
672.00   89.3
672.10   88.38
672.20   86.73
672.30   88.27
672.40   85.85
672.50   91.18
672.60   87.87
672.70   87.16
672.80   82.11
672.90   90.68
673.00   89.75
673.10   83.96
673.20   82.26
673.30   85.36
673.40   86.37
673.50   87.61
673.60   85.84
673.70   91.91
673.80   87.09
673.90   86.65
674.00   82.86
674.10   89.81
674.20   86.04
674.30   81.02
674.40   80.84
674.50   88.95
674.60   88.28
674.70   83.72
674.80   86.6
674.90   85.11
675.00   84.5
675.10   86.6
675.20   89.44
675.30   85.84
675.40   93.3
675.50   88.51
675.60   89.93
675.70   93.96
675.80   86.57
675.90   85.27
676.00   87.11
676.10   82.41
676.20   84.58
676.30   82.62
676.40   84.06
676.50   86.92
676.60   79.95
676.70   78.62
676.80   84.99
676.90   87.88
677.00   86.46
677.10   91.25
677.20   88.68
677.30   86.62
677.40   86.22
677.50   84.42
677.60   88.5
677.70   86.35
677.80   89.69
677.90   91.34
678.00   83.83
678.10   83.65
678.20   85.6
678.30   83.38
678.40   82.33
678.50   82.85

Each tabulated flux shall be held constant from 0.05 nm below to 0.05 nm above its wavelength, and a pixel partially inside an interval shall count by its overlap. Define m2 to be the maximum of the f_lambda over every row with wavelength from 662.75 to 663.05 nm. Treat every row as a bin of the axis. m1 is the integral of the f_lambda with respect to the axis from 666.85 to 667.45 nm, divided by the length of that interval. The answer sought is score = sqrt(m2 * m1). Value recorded 87.8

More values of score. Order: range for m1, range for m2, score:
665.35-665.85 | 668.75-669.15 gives 88.6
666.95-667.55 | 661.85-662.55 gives 90.9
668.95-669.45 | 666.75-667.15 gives 87.5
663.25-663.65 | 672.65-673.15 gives 89.2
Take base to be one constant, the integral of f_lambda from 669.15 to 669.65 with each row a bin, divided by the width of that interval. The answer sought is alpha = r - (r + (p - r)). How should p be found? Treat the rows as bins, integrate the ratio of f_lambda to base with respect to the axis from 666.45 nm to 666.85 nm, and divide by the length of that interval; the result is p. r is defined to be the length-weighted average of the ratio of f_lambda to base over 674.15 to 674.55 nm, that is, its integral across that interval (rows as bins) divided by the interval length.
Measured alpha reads -0.08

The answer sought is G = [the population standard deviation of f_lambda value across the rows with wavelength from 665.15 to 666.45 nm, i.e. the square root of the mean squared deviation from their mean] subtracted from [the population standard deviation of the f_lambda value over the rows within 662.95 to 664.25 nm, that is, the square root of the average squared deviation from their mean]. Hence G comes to -1.4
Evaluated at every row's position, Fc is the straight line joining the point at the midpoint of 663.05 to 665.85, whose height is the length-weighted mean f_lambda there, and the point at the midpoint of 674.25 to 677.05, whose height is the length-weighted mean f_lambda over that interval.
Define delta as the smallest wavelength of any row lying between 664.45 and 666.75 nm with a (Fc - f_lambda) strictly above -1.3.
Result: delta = 664.50 nm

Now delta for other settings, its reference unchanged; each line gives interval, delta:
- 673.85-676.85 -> 673.90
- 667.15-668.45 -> 667.50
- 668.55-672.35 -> 668.70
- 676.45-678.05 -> 676.50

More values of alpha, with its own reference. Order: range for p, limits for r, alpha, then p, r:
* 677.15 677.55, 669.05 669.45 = 0.01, 0.99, 1.00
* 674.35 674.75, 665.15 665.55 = 0.04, 0.97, 1.02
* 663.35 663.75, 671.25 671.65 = -0.04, 1.01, 0.96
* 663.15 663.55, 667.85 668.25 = 0.00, 0.99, 0.99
